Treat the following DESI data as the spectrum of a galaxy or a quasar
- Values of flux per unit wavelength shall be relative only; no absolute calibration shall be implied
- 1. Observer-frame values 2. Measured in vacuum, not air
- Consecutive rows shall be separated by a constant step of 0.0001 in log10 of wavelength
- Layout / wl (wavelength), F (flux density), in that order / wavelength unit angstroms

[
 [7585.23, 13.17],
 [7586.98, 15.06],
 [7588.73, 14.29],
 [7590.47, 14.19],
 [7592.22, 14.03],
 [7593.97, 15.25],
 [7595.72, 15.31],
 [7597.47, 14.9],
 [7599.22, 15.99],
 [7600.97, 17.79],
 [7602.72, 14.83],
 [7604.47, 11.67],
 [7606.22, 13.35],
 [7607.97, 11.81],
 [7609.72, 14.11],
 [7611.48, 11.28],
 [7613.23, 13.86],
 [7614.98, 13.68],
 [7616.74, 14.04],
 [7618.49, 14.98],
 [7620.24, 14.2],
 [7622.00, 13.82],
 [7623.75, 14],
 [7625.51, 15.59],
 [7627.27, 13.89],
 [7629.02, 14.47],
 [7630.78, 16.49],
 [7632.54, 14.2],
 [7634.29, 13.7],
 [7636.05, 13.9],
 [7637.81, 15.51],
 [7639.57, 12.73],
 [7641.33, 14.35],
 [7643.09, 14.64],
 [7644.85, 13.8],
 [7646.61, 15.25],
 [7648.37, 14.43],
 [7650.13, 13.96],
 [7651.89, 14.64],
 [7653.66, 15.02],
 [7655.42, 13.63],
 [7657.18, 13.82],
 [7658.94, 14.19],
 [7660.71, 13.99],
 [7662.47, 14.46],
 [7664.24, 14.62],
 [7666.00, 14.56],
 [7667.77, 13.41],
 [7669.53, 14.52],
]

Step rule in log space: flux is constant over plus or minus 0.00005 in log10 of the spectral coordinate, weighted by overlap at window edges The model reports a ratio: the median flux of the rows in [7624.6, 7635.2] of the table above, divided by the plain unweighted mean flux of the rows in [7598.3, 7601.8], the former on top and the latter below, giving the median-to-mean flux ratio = 0.85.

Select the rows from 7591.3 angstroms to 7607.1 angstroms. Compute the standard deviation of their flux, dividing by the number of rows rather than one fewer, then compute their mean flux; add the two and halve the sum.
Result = 8.20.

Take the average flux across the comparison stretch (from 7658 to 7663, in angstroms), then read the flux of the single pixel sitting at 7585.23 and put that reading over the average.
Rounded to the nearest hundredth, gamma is 0.93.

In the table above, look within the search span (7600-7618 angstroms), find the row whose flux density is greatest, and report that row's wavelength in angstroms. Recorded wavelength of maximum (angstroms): 7600.97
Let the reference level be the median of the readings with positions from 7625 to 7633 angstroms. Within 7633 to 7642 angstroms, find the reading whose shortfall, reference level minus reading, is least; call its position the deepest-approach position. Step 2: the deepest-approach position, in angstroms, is 7637.81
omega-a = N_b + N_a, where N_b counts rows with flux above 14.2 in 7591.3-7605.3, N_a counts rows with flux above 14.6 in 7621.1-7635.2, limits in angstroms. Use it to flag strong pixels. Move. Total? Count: 8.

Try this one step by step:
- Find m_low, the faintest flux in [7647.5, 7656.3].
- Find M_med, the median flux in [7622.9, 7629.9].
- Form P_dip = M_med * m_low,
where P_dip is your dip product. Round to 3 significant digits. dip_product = 194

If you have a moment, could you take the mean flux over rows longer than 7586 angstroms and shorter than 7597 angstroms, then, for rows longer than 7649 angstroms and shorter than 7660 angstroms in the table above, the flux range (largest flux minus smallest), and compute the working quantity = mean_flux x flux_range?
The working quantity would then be 20.4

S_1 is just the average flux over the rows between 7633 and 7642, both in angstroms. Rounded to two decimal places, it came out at 14.04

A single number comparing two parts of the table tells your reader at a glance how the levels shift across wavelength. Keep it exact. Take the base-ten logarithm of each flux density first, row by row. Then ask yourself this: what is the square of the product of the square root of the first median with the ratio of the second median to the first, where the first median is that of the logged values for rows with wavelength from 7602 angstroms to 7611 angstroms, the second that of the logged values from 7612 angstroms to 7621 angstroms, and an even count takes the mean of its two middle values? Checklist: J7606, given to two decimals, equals 1.17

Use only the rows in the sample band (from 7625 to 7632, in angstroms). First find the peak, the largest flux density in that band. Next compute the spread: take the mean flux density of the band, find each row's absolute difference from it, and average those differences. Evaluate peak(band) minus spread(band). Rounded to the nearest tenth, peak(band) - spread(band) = 15.6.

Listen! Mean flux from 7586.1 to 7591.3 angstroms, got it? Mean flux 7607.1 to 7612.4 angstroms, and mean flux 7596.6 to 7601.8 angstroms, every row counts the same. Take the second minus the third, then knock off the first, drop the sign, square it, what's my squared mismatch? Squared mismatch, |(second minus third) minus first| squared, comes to 336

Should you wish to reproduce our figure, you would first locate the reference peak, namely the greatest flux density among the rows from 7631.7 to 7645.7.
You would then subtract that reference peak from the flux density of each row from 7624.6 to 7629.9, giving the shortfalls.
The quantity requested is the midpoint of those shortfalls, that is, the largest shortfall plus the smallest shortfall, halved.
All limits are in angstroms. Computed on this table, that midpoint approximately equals -0.77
